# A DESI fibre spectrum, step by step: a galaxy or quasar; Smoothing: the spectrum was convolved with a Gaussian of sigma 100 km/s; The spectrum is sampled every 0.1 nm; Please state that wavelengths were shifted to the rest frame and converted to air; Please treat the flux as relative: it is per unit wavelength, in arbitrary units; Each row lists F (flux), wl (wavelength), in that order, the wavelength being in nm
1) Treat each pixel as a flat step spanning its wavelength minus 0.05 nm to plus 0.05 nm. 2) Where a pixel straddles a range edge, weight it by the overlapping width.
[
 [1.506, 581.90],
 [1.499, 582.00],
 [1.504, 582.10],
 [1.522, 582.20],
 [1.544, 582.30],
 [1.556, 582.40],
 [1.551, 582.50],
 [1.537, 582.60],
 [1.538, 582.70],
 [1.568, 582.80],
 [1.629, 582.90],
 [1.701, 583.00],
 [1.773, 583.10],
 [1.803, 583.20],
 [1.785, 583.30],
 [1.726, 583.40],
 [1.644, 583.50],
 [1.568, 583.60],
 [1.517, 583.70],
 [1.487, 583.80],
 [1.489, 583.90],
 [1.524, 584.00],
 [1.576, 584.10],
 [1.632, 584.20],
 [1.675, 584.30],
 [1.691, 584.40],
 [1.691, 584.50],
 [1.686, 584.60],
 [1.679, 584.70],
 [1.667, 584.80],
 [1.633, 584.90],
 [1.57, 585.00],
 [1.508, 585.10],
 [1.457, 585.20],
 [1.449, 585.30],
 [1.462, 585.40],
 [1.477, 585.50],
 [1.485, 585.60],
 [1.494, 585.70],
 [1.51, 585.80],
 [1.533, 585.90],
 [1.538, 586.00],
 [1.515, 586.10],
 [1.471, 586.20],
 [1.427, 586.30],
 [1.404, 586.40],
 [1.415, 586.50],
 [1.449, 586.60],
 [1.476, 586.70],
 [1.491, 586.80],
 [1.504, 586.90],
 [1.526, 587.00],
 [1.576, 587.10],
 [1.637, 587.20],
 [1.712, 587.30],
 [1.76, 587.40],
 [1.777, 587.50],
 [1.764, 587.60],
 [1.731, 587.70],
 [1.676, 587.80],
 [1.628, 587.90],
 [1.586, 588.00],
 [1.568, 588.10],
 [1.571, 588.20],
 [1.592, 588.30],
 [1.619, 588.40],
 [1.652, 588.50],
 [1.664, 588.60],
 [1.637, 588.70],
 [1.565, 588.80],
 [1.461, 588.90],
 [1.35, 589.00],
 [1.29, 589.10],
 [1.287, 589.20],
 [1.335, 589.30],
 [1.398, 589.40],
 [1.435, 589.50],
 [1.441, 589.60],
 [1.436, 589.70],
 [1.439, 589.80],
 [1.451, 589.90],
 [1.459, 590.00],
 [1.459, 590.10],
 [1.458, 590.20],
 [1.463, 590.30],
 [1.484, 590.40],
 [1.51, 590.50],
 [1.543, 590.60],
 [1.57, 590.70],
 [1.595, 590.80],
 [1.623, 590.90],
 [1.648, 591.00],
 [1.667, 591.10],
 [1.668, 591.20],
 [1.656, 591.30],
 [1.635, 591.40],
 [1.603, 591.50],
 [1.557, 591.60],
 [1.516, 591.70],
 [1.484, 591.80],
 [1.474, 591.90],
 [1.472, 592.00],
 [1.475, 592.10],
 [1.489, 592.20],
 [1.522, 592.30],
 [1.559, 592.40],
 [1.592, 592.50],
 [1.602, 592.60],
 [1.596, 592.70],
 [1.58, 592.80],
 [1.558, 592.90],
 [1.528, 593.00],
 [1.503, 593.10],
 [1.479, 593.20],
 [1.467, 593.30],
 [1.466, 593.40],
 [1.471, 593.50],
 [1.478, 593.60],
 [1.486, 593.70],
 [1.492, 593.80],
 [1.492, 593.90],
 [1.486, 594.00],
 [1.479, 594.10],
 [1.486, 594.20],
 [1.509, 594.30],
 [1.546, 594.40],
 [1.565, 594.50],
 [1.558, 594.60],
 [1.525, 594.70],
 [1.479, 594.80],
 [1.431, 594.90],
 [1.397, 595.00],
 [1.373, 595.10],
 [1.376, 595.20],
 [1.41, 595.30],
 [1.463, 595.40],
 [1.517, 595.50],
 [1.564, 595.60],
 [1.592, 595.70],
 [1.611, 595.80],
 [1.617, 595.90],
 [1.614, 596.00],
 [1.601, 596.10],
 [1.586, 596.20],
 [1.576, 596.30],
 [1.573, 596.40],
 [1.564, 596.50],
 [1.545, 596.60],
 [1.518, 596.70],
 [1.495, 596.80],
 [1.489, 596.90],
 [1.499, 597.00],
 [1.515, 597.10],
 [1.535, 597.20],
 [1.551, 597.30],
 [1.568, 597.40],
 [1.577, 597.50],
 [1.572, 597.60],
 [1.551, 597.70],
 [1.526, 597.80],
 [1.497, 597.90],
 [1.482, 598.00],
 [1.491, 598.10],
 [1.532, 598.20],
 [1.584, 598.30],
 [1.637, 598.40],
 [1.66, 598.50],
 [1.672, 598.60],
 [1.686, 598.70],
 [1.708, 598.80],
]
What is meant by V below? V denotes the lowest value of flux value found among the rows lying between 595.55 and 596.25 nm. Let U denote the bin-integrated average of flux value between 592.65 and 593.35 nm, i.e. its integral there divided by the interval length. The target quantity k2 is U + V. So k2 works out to 3.09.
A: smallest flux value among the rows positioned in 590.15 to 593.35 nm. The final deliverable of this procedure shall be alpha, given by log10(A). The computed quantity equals 0.164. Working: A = 1.458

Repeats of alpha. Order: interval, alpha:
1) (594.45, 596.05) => 0.138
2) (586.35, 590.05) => 0.110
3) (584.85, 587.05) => 0.147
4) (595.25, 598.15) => 0.149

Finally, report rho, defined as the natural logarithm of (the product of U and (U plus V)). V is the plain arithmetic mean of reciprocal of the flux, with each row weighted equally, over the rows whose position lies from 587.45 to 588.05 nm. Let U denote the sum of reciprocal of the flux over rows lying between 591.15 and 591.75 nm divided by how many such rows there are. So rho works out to -0.28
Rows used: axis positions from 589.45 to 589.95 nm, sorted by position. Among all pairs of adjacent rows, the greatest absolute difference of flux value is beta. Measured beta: 0.012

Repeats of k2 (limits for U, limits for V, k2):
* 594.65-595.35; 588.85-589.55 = 2.71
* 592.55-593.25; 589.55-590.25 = 2.99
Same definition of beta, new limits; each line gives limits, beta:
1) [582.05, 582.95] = 0.061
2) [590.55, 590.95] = 0.028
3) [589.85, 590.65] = 0.033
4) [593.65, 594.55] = 0.037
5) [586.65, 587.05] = 0.022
